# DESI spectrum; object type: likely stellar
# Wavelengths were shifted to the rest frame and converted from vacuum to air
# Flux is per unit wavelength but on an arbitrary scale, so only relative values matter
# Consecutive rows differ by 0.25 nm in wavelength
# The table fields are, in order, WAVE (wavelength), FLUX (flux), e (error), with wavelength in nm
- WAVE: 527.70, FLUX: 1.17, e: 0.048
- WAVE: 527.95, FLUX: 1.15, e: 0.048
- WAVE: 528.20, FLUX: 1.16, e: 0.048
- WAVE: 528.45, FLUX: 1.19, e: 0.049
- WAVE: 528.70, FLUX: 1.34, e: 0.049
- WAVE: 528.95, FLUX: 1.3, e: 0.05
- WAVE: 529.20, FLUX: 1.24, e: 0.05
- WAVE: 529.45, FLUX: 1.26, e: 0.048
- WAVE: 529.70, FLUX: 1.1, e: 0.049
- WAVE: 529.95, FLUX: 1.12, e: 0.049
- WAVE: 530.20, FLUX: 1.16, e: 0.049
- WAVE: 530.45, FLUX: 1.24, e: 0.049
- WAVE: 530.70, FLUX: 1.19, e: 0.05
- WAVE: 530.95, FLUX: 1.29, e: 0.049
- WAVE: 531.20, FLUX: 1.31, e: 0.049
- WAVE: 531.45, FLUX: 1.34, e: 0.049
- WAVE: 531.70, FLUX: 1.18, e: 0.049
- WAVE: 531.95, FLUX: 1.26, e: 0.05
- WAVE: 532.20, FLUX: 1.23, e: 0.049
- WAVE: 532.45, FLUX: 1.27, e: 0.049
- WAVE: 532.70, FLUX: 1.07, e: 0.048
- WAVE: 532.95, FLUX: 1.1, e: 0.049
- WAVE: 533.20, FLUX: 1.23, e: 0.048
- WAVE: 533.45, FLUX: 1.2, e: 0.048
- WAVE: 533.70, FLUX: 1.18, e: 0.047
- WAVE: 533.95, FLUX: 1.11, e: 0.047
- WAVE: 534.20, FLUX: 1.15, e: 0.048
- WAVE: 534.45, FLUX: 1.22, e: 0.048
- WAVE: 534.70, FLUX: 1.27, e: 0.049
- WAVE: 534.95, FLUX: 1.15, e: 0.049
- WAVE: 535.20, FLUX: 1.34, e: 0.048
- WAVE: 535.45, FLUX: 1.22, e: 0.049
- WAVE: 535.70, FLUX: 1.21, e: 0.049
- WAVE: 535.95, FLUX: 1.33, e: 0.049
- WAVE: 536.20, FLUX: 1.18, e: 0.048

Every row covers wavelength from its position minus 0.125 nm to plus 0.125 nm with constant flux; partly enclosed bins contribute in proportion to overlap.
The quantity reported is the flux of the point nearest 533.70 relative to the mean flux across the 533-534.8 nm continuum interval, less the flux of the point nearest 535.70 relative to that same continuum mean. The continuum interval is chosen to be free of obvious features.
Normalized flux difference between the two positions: -0.03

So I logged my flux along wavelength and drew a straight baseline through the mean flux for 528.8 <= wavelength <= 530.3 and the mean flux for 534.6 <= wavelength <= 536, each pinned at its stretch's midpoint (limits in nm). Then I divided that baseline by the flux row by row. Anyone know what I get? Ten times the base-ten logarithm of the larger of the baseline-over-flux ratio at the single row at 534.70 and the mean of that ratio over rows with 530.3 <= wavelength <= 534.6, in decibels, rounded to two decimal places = 0.07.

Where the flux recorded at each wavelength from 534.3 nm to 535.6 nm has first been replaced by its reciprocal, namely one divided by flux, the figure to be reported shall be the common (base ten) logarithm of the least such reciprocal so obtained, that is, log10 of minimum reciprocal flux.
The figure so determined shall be -0.127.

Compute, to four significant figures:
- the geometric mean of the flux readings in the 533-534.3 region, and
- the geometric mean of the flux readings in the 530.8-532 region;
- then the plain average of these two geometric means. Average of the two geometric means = 1.224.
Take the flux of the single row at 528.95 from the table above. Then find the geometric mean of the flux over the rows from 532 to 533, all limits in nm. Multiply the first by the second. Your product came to 1.51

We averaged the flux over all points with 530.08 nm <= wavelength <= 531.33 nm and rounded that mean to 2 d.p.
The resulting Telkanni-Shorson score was 1.24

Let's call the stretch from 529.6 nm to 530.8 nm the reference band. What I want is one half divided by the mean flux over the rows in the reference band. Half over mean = 0.430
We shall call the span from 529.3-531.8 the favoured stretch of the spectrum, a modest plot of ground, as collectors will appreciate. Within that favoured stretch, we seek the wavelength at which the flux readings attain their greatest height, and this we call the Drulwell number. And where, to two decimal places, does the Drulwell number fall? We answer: 531.45 nm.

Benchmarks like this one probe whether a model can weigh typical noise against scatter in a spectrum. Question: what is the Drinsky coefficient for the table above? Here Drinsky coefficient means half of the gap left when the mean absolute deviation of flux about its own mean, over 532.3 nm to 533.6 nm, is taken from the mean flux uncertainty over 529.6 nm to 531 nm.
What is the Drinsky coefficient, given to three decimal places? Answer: -0.011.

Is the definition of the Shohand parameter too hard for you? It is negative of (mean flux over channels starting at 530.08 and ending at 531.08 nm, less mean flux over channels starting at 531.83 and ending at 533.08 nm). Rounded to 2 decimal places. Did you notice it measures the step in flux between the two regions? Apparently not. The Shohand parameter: -0.03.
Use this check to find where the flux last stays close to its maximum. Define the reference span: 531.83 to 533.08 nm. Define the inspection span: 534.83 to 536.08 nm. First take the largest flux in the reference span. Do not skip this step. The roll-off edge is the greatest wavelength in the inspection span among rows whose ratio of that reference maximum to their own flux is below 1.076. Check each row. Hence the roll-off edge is 535.95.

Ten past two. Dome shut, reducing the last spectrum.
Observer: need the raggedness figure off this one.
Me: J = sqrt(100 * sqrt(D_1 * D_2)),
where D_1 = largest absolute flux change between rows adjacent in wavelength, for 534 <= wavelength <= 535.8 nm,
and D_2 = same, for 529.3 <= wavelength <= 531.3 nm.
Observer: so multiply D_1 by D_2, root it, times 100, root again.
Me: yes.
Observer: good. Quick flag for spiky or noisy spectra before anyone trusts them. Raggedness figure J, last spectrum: 4.18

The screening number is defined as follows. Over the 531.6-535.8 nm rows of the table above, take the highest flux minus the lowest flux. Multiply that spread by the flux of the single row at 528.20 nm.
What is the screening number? 0.313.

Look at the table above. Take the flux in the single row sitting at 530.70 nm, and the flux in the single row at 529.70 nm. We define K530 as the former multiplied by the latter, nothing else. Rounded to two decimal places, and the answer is 1.31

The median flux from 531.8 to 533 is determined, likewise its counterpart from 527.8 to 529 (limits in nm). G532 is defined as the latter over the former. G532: 0.967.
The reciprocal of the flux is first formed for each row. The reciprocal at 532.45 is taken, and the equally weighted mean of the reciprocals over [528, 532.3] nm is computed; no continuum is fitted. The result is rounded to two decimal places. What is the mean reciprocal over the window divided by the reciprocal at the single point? 1.04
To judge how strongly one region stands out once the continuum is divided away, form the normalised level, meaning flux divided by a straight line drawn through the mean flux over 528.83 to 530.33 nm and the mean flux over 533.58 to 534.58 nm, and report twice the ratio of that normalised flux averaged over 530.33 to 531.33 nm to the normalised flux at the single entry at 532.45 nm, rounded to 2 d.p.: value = 1.96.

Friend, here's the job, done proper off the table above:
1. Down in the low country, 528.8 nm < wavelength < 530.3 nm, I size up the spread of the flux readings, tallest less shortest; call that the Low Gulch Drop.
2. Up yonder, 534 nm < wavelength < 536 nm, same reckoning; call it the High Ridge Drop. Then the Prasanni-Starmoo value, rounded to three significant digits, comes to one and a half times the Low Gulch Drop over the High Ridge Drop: 1.58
